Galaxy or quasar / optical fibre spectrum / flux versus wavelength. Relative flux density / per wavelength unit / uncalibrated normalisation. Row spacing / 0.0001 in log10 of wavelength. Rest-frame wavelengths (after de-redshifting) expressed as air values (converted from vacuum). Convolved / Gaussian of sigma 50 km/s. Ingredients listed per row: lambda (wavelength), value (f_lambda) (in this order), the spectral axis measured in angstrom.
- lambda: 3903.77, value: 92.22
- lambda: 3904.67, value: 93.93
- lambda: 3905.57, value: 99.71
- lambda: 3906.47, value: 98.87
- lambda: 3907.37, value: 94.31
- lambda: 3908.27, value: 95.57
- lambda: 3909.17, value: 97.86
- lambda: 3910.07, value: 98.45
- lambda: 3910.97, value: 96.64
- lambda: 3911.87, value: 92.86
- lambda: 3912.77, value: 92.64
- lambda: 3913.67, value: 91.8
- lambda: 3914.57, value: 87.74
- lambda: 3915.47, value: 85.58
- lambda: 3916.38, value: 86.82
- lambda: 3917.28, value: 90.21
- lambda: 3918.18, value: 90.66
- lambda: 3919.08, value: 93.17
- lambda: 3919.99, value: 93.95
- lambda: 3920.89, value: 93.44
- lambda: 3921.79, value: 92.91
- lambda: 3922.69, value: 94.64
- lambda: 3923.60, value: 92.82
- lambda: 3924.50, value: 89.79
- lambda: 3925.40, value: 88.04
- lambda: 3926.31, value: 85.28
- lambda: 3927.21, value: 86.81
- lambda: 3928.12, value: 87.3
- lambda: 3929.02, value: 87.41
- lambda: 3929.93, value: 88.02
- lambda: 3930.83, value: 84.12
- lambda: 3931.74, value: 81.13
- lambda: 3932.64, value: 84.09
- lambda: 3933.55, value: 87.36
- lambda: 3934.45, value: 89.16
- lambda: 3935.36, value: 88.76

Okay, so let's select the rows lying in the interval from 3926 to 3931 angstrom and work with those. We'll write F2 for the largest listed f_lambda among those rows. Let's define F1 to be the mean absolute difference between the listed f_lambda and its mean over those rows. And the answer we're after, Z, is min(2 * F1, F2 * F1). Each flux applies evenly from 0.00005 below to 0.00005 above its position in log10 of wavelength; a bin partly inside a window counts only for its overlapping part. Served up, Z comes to 2.4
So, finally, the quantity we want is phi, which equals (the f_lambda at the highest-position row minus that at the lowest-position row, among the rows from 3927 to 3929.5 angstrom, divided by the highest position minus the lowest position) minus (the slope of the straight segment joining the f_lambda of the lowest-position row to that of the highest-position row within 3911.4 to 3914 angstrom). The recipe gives 0.9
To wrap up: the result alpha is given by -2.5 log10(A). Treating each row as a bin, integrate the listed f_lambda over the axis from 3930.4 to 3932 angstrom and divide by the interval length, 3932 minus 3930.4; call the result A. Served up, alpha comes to -4.79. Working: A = 83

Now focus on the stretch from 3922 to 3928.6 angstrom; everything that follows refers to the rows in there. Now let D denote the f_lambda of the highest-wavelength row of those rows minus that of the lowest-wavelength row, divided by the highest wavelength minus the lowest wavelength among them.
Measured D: -1.4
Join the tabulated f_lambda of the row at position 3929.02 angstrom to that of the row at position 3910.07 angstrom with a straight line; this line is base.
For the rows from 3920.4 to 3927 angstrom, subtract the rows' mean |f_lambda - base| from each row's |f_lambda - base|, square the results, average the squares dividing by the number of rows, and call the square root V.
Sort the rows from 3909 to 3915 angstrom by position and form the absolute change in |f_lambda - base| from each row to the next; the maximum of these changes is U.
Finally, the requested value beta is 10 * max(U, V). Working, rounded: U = 3.5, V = 1.2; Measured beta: 35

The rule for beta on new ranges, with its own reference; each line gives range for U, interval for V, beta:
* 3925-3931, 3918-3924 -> 22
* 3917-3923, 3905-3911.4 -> 30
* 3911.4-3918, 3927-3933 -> 39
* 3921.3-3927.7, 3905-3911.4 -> 23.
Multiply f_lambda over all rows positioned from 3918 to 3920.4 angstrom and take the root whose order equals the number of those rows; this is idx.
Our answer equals 93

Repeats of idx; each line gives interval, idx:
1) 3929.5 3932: 84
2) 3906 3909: 96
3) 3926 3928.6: 86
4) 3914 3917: 87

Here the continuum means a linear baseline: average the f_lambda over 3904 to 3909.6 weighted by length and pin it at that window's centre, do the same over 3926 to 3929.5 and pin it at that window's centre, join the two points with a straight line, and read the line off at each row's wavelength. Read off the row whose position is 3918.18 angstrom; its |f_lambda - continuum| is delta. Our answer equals 0.5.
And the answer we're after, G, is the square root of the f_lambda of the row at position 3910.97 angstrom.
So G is 9.83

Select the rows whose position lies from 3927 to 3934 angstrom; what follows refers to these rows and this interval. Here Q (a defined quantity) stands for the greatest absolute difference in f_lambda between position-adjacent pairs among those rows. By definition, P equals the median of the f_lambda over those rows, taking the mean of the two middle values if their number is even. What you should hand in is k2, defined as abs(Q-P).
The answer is 83.2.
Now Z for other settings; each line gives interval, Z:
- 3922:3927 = 5.8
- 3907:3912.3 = 3.4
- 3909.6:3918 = 6.8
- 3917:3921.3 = 3.0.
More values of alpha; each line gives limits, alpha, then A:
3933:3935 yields -4.86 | 88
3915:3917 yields -4.84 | 86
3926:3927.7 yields -4.84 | 86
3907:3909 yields -4.95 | 95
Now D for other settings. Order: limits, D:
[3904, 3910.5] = 0.8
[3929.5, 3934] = -0.2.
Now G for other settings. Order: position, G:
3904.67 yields 9.69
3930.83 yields 9.17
